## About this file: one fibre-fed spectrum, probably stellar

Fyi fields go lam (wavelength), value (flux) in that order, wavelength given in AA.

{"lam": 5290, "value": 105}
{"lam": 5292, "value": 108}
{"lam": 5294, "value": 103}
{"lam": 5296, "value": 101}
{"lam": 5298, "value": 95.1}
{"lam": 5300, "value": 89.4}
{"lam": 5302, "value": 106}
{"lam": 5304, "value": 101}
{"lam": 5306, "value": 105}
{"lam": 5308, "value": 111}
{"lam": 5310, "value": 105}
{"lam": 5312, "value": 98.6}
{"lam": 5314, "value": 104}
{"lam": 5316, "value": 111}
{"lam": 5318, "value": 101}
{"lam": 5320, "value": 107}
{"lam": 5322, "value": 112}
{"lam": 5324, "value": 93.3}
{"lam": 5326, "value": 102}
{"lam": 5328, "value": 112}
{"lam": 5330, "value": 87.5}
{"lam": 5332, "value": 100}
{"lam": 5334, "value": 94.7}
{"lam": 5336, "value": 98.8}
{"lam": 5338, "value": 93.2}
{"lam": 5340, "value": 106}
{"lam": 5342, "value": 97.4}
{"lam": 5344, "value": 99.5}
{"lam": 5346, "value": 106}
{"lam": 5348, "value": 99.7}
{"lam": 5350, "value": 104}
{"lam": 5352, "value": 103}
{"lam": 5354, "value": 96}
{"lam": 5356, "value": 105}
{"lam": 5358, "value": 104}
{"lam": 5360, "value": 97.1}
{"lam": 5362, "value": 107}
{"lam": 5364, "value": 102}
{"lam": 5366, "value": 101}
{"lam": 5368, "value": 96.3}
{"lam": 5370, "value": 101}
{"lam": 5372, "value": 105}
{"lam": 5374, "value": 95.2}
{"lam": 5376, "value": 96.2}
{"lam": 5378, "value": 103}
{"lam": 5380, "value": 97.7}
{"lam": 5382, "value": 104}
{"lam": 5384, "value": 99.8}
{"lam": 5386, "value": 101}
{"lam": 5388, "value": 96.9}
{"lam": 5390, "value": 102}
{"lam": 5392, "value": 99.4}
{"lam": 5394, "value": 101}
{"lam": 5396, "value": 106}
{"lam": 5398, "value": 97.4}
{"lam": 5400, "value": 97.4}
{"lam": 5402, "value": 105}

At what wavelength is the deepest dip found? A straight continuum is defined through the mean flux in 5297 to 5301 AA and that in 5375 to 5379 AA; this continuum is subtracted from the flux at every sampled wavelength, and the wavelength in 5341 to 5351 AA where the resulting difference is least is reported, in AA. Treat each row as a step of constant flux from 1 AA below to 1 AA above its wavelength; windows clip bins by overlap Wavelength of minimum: 5342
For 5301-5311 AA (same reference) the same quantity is 5304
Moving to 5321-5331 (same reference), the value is 5330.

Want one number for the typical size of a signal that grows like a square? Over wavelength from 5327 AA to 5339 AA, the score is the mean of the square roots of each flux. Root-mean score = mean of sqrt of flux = 9.9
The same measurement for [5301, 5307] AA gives 10.2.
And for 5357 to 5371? 10.1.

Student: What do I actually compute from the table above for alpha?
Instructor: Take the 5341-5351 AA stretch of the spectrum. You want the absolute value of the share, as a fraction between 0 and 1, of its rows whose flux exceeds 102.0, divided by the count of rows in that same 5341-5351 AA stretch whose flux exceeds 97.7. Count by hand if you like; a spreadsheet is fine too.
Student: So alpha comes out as 0.10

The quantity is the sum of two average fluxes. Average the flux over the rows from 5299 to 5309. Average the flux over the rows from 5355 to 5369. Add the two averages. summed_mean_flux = 204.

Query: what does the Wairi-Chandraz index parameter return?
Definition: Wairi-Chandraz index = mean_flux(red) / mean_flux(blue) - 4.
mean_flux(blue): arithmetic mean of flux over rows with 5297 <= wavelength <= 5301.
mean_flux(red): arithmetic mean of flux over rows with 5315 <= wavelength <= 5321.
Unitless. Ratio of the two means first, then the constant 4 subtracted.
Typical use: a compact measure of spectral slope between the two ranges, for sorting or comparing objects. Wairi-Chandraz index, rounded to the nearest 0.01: -2.85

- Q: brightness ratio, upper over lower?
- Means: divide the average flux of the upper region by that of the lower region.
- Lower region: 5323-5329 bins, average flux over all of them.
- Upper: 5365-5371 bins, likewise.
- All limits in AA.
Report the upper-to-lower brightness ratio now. 0.97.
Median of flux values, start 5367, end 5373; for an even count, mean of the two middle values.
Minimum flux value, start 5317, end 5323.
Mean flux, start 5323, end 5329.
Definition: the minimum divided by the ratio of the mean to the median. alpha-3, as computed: 100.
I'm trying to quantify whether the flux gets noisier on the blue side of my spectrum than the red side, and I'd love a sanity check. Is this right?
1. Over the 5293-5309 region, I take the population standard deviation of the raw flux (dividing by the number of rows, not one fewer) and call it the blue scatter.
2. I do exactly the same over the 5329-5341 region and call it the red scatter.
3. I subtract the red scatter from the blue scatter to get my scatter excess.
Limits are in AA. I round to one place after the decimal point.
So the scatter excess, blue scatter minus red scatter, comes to 0.4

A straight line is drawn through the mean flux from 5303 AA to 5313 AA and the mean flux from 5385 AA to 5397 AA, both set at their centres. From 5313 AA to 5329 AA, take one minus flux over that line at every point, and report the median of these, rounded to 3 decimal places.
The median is -0.017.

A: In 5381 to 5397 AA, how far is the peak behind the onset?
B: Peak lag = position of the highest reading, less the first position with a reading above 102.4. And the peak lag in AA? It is 14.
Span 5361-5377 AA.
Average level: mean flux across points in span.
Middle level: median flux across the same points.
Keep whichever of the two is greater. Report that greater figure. 101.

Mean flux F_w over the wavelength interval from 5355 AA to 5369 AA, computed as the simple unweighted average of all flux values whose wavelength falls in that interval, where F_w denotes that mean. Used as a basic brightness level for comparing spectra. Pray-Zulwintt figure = 102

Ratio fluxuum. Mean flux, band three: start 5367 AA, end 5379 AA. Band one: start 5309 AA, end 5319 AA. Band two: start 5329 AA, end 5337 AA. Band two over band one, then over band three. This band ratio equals 0.0092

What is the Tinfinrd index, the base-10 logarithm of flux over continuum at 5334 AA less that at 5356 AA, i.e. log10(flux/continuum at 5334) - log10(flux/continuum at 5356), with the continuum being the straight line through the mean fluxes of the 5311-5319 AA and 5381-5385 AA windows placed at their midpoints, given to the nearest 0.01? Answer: -0.05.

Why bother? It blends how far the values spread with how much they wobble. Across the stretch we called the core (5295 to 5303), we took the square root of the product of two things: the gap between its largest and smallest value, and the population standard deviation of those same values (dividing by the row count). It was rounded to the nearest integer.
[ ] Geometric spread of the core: 10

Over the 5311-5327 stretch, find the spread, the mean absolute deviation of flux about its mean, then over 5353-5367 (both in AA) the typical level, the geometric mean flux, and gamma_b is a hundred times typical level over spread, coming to 2080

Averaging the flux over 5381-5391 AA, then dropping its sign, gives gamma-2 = 101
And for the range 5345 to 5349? 103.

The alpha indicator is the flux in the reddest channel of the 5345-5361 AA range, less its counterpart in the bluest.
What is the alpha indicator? -9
